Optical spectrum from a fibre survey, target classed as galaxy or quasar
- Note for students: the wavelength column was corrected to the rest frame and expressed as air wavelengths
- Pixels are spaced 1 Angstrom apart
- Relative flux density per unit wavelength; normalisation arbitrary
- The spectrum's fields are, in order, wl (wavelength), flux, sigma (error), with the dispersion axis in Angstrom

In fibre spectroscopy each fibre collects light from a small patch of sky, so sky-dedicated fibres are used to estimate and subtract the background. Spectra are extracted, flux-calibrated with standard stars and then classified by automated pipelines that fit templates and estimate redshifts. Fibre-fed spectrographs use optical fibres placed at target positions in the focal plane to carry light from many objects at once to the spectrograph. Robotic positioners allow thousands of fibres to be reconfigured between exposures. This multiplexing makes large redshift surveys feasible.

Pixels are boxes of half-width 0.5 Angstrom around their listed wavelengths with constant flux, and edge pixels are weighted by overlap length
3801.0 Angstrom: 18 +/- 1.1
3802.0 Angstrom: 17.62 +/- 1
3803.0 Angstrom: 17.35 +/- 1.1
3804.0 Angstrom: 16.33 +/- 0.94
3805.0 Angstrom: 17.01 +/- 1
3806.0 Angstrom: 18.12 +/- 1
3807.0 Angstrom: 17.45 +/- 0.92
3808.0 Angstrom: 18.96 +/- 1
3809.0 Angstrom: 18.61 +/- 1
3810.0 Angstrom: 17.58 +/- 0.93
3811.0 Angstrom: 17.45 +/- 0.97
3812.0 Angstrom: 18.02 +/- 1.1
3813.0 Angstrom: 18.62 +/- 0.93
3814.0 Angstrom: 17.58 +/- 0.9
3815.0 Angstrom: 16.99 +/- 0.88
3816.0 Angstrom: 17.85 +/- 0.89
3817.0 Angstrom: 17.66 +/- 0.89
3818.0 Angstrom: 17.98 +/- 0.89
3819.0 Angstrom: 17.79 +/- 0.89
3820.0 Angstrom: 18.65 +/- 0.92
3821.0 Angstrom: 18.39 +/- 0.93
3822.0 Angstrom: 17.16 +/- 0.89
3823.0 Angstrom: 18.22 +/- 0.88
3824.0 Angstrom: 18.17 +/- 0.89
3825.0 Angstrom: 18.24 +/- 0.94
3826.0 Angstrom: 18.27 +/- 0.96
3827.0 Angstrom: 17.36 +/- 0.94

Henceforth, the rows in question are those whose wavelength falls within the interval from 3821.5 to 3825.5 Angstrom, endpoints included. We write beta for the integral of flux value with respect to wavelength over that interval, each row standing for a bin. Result 71.8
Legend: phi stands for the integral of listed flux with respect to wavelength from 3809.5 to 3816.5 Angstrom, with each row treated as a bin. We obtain 124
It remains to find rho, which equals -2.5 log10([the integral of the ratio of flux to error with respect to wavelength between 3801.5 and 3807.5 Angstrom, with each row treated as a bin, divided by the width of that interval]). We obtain -3.11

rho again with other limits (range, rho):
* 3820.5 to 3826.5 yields -3.24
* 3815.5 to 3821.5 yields -3.25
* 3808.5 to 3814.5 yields -3.17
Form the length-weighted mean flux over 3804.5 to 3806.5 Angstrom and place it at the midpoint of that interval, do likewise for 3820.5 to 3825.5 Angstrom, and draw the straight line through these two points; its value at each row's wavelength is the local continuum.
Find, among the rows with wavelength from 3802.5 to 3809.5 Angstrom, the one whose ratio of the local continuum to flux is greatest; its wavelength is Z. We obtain 3804.0 Angstrom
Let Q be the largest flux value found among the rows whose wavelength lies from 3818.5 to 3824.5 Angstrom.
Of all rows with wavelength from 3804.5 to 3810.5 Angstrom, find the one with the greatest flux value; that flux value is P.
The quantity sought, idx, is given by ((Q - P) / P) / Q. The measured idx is -0.0009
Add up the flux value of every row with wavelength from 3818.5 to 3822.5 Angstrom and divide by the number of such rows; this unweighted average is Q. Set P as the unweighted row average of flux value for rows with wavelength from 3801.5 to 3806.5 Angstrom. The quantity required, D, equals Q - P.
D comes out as 0.71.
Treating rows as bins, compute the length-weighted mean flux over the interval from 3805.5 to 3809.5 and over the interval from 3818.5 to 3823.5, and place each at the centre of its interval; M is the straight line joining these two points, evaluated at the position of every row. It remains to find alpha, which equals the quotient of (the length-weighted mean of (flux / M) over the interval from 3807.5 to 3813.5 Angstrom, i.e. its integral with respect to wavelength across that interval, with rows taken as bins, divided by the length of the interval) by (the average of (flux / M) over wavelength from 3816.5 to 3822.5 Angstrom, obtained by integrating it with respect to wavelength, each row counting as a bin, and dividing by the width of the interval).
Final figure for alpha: 1.01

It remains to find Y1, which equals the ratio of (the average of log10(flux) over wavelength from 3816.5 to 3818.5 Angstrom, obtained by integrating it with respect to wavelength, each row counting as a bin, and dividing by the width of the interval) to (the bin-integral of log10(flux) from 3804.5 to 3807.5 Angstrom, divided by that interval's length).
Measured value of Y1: 1.01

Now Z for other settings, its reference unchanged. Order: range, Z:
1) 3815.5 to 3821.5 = 3817.0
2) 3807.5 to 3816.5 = 3815.0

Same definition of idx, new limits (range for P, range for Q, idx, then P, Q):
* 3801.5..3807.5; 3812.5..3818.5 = 0.0015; 18.12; 18.62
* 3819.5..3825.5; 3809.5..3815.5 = -0.0001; 18.65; 18.62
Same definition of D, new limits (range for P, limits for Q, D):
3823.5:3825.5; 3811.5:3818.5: -0.39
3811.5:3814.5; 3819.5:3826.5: 0.08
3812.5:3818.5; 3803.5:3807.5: -0.55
